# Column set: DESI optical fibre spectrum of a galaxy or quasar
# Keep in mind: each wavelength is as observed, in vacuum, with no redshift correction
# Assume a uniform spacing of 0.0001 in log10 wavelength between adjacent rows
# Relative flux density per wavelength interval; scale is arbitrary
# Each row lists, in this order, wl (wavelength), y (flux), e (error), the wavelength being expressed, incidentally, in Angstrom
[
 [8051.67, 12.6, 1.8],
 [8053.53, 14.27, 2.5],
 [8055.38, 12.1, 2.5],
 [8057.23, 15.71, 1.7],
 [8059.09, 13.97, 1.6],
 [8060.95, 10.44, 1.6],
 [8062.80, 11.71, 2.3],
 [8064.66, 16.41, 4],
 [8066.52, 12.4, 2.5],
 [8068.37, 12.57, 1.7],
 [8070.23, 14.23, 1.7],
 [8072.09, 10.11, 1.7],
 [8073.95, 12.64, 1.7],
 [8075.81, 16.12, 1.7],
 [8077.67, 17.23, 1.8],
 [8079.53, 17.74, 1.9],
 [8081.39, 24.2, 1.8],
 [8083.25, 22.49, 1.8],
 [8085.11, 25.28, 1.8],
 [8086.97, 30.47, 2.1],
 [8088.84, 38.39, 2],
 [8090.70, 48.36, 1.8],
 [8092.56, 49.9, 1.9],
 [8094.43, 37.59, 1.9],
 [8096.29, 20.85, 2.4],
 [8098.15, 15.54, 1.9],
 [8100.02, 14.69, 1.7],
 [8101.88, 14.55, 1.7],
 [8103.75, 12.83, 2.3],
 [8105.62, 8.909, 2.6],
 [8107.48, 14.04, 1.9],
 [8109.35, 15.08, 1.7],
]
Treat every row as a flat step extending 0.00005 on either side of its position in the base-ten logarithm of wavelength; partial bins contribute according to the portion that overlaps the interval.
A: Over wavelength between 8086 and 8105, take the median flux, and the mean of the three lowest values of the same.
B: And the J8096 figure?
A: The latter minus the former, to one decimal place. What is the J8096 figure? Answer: -11.6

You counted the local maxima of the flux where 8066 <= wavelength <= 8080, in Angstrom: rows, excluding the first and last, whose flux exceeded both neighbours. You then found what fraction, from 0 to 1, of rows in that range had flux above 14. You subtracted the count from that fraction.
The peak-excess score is -0.50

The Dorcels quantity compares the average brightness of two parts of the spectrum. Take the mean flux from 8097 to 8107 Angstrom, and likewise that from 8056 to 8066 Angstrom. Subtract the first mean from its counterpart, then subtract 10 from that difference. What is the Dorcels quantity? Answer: -10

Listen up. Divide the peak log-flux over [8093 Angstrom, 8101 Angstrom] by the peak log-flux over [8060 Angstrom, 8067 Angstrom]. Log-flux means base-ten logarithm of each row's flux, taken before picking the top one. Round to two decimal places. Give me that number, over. 1.30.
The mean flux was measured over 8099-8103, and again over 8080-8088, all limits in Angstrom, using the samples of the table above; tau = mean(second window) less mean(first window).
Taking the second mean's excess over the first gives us 11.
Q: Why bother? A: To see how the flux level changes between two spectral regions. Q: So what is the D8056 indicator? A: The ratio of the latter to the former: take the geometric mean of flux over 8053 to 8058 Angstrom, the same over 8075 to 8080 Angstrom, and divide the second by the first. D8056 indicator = 1.2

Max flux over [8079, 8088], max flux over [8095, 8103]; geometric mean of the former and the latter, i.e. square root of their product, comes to 25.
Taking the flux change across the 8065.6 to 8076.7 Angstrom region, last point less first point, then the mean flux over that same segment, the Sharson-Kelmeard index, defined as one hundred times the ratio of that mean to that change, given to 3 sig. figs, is 350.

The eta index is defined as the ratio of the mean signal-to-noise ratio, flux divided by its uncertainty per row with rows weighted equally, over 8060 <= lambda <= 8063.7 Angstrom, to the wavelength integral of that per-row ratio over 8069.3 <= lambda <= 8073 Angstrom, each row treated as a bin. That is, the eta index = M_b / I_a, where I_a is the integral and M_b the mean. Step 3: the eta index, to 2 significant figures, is 0.22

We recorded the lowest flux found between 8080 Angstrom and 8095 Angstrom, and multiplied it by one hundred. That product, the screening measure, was 2249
